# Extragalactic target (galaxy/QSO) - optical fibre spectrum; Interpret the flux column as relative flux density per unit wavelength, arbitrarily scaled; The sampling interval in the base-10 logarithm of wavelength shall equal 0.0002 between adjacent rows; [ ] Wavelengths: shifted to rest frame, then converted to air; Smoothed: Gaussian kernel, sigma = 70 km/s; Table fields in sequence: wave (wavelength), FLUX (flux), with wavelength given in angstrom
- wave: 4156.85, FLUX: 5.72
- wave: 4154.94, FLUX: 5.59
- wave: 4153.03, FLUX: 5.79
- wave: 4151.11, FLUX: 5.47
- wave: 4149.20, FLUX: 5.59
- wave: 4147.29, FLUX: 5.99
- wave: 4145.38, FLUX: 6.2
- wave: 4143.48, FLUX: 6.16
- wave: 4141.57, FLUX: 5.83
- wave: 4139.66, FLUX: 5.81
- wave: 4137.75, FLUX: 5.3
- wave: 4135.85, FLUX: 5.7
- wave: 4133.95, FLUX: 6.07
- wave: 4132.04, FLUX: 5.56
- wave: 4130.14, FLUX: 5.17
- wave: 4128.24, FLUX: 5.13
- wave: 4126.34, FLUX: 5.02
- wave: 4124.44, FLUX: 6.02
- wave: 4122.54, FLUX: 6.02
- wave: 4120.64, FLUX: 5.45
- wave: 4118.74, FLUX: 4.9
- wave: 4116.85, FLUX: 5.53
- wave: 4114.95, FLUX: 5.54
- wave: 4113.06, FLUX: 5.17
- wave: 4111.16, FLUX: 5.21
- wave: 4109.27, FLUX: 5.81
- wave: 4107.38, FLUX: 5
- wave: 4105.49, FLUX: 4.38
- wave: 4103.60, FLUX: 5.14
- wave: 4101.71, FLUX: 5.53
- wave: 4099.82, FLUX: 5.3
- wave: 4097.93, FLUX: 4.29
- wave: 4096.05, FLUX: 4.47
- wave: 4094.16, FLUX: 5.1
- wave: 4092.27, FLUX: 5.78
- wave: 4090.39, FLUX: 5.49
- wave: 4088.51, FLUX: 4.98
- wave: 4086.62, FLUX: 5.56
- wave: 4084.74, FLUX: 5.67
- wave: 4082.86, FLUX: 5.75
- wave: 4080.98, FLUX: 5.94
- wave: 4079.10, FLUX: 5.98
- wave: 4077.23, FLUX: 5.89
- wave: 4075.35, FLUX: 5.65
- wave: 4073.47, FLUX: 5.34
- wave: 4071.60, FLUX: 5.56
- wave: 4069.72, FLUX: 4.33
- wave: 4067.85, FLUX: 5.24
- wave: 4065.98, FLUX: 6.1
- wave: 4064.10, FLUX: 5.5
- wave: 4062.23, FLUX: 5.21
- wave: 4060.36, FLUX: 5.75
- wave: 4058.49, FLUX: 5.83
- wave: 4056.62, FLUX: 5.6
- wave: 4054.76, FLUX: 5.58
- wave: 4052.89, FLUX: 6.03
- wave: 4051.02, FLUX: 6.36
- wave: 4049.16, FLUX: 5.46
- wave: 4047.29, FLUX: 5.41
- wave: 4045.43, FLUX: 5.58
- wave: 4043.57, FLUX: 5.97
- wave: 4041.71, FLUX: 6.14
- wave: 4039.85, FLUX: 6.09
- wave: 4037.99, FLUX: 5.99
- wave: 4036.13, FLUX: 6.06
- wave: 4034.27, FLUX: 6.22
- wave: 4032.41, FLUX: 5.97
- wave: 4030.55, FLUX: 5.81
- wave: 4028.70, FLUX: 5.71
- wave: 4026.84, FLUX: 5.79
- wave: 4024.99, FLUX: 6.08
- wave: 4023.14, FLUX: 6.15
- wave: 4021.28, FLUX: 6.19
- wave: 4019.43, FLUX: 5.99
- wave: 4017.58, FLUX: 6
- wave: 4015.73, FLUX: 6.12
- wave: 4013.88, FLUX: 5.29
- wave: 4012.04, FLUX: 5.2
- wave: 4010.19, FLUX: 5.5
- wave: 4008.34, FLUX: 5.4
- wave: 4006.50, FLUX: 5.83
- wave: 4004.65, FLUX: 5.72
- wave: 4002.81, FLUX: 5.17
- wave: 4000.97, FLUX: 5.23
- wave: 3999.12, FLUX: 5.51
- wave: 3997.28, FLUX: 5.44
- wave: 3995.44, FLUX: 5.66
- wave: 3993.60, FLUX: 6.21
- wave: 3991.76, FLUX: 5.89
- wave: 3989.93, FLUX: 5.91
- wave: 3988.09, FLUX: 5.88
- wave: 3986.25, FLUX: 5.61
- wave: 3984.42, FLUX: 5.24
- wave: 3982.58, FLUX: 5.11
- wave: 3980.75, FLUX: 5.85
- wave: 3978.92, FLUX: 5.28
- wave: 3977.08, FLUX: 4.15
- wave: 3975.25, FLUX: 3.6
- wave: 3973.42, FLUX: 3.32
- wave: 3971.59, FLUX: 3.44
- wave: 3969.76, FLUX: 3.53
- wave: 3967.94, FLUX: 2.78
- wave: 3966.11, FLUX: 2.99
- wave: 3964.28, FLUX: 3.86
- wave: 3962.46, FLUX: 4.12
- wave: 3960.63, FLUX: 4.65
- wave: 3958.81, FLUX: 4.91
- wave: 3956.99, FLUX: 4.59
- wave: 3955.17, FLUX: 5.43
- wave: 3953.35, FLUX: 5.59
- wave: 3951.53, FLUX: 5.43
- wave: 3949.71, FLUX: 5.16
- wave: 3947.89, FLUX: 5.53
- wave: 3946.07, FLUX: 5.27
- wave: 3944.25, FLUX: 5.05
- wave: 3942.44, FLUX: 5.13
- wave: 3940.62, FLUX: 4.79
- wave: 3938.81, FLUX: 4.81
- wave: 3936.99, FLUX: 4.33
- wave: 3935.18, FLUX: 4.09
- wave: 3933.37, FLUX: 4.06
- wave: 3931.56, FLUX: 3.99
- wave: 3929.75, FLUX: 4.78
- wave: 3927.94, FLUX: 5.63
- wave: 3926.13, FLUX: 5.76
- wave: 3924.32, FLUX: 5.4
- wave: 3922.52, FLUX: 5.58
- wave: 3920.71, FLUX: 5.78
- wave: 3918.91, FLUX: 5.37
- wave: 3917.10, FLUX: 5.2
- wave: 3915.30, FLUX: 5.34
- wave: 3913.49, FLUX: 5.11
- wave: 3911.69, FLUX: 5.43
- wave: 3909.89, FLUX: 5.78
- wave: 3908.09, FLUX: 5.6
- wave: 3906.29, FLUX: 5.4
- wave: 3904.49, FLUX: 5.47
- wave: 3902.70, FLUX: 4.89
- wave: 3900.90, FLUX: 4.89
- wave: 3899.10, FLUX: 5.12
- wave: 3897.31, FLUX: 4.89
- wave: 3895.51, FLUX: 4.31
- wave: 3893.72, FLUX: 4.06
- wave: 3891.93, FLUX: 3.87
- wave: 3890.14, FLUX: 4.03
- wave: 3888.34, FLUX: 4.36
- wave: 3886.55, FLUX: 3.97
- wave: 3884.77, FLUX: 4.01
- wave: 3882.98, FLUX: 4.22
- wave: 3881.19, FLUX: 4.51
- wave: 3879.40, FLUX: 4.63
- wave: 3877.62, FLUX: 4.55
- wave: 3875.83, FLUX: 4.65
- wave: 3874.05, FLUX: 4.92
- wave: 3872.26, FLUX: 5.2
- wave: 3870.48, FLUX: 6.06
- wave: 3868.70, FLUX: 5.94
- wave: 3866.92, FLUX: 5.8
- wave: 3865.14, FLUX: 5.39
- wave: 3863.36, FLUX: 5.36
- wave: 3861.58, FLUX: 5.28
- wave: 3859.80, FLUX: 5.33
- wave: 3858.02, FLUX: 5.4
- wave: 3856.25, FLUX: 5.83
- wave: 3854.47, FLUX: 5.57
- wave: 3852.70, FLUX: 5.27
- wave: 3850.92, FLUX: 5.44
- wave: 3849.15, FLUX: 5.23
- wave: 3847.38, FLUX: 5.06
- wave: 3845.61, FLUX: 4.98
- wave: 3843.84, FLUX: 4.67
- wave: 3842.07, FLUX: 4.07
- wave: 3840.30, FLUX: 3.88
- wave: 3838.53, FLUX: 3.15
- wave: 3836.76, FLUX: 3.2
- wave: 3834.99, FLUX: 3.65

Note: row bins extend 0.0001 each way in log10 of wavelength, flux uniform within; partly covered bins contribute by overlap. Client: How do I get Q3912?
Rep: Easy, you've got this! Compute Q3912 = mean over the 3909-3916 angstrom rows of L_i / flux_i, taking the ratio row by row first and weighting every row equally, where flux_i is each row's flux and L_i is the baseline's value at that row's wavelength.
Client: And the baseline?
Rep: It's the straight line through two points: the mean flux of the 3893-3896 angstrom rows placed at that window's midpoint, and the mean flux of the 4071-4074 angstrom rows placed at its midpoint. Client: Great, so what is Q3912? 0.80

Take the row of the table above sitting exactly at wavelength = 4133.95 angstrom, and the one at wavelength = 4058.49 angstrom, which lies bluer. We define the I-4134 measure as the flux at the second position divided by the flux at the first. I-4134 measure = 0.960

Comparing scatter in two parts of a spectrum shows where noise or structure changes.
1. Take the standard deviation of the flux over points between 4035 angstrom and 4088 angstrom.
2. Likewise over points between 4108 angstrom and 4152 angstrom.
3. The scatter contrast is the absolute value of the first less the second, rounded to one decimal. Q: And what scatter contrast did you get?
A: 0.0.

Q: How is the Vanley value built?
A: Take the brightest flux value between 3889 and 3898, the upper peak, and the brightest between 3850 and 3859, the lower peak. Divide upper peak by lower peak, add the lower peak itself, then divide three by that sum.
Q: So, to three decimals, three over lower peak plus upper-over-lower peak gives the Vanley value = 0.450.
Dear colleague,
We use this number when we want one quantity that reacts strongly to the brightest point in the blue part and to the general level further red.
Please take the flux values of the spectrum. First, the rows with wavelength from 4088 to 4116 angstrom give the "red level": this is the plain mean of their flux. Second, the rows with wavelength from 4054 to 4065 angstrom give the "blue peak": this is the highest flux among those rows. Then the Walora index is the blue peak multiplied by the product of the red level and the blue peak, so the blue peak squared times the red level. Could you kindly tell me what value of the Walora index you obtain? 175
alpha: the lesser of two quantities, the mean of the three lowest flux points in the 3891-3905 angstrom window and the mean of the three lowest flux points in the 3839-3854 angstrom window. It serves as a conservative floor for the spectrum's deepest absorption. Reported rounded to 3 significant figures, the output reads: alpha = 4.08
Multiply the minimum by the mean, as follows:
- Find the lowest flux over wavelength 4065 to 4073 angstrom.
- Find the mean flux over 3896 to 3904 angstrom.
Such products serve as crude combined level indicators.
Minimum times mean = 21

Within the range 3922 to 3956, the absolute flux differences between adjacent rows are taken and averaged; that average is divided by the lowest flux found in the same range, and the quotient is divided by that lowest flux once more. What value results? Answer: 0.0175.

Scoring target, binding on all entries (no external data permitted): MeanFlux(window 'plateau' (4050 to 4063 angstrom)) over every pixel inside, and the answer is 5.77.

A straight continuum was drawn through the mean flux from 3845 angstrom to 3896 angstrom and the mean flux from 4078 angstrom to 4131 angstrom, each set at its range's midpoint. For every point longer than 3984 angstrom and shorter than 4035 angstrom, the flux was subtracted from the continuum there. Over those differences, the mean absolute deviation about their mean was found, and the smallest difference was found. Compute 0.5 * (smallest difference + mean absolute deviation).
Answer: -0.4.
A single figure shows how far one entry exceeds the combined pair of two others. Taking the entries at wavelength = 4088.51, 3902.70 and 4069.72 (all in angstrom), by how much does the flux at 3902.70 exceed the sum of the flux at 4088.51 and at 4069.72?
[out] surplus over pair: -4.4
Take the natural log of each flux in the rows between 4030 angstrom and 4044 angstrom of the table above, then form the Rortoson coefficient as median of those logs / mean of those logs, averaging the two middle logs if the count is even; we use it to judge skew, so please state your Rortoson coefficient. 1.00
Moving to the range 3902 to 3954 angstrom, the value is 1.02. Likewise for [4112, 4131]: 0.99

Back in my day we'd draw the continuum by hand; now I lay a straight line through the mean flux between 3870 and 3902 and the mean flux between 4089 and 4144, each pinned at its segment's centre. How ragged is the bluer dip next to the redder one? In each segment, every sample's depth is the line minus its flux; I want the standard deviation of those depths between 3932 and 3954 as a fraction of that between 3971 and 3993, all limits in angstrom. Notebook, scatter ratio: 0.51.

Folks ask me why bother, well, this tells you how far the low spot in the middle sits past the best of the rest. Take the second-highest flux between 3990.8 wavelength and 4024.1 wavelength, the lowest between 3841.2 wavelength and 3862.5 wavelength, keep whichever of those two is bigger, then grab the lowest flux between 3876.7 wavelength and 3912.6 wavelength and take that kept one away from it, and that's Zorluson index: -2.3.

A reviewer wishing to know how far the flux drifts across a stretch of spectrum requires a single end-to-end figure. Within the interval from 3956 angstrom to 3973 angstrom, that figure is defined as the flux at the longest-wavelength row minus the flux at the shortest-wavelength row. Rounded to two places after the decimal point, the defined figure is -1.15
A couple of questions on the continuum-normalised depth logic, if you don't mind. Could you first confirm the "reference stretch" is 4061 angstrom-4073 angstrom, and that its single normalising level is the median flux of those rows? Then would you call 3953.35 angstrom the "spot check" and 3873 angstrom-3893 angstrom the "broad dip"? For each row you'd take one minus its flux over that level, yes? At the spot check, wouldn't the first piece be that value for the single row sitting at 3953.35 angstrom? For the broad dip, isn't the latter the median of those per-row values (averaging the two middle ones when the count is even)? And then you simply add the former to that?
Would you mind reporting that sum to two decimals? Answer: 0.15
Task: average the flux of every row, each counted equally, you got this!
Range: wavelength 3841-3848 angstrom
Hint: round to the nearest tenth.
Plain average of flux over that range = 4.7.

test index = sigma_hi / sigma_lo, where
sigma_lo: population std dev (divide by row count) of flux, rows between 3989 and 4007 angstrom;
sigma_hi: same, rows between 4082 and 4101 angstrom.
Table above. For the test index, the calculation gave 1.6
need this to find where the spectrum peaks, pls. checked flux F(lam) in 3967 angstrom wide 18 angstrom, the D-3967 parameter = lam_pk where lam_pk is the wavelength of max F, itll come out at 3958.81 angstrom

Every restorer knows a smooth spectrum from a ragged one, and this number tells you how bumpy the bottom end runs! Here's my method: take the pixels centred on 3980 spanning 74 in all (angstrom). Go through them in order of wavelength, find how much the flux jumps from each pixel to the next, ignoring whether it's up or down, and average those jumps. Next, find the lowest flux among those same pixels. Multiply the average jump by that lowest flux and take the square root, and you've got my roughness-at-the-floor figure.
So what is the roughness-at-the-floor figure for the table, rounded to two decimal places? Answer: 0.99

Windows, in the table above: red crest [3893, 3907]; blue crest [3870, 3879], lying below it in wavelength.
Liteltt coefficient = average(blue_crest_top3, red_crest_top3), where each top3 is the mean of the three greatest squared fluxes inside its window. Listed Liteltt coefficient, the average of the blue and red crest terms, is 28.9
